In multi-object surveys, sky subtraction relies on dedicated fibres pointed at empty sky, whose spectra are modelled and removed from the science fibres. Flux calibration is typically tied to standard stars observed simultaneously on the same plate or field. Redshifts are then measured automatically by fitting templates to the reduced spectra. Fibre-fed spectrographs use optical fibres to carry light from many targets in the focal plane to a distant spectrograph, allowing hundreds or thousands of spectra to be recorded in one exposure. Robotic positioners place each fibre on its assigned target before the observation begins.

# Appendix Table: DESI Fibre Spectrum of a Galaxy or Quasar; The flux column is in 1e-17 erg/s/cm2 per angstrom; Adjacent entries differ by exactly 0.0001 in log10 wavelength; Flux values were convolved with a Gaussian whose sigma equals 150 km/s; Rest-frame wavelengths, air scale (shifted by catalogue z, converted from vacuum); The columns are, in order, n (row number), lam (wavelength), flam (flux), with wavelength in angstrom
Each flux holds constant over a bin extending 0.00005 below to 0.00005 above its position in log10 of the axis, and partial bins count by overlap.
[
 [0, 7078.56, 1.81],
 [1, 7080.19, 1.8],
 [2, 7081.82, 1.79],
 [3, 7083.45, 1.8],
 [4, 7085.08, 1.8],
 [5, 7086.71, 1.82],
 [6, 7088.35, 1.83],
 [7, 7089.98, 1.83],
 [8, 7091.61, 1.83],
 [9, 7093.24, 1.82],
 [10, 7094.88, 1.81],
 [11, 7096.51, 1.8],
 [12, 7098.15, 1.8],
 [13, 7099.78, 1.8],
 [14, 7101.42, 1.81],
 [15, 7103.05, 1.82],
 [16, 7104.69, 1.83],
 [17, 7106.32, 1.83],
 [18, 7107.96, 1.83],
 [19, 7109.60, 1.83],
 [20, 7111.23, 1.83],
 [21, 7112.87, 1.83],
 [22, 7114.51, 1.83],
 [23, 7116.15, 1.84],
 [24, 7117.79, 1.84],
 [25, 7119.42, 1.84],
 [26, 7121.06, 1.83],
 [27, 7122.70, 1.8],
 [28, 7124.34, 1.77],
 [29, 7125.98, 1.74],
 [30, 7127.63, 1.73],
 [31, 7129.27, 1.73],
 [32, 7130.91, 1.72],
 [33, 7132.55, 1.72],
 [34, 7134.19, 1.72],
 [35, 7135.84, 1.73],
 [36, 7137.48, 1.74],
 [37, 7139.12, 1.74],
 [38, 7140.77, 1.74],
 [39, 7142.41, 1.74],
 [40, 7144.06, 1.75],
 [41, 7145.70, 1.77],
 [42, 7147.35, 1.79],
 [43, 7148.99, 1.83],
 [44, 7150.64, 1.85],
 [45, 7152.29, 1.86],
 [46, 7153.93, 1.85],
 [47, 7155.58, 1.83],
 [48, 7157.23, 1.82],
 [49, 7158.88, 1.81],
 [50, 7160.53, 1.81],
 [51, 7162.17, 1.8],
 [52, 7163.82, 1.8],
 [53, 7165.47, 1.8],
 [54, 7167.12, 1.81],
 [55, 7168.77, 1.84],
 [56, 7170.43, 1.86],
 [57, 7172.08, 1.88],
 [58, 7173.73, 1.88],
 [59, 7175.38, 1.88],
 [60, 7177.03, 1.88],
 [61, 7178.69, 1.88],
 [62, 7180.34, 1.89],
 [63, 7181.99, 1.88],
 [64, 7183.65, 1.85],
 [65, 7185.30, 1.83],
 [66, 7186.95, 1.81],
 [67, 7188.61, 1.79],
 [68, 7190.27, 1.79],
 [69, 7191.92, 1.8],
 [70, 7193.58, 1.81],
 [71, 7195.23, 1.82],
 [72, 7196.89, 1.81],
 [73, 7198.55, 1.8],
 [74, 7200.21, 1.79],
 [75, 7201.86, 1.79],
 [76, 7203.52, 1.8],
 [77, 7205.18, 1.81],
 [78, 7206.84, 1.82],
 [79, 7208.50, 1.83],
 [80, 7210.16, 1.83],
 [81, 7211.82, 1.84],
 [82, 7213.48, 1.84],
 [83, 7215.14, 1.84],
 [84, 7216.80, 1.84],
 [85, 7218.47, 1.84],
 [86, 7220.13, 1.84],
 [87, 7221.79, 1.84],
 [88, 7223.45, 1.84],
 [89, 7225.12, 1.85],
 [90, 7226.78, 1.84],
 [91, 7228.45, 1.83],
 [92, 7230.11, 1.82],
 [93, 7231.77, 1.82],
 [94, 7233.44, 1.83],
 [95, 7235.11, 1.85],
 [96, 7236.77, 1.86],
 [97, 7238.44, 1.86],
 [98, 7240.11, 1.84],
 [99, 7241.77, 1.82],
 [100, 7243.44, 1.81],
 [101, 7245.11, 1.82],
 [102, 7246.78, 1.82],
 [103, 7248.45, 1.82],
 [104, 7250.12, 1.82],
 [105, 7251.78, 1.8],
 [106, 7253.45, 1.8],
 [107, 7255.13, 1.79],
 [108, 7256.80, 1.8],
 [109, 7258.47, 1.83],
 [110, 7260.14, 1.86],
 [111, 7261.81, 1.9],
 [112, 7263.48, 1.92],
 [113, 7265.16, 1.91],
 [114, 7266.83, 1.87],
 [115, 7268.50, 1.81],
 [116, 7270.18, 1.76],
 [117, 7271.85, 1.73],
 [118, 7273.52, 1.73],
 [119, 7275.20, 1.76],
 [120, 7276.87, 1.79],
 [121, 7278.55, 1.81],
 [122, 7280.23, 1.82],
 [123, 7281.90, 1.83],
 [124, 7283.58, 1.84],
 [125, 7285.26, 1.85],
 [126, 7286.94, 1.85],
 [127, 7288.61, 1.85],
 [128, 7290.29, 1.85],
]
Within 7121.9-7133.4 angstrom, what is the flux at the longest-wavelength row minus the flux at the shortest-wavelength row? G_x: -0.08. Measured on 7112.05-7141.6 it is -0.09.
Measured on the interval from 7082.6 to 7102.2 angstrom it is 0.01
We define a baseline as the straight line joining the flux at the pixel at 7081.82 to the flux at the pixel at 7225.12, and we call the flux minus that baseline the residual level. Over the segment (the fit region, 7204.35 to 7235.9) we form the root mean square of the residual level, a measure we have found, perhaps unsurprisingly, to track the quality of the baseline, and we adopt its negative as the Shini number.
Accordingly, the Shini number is -0.02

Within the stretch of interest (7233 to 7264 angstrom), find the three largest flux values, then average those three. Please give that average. 1.89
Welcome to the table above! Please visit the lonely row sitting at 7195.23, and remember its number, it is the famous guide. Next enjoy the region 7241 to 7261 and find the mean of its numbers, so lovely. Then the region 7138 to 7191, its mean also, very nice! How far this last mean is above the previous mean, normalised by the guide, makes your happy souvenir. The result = 0.00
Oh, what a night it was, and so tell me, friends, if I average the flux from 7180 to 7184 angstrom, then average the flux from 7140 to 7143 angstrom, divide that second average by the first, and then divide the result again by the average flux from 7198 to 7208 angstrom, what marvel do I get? 0.516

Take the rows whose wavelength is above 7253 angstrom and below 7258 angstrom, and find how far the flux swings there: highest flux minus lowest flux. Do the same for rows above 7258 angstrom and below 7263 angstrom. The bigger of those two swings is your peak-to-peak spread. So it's 0.070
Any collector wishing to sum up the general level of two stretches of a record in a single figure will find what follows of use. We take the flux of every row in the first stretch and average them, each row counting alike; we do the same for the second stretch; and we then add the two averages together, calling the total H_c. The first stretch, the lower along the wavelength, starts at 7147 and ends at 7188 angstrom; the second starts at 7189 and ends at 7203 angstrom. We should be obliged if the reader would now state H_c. 3.64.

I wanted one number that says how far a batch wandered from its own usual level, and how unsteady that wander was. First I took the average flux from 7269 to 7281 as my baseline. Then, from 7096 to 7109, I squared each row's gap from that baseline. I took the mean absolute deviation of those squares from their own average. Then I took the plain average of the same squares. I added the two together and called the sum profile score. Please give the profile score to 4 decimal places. 0.0032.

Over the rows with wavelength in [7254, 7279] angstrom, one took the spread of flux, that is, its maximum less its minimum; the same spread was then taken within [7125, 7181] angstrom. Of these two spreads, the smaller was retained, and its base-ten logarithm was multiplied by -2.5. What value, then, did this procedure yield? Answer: 1.9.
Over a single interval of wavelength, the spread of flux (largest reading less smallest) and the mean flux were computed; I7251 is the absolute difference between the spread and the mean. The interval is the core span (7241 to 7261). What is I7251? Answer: 1.75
